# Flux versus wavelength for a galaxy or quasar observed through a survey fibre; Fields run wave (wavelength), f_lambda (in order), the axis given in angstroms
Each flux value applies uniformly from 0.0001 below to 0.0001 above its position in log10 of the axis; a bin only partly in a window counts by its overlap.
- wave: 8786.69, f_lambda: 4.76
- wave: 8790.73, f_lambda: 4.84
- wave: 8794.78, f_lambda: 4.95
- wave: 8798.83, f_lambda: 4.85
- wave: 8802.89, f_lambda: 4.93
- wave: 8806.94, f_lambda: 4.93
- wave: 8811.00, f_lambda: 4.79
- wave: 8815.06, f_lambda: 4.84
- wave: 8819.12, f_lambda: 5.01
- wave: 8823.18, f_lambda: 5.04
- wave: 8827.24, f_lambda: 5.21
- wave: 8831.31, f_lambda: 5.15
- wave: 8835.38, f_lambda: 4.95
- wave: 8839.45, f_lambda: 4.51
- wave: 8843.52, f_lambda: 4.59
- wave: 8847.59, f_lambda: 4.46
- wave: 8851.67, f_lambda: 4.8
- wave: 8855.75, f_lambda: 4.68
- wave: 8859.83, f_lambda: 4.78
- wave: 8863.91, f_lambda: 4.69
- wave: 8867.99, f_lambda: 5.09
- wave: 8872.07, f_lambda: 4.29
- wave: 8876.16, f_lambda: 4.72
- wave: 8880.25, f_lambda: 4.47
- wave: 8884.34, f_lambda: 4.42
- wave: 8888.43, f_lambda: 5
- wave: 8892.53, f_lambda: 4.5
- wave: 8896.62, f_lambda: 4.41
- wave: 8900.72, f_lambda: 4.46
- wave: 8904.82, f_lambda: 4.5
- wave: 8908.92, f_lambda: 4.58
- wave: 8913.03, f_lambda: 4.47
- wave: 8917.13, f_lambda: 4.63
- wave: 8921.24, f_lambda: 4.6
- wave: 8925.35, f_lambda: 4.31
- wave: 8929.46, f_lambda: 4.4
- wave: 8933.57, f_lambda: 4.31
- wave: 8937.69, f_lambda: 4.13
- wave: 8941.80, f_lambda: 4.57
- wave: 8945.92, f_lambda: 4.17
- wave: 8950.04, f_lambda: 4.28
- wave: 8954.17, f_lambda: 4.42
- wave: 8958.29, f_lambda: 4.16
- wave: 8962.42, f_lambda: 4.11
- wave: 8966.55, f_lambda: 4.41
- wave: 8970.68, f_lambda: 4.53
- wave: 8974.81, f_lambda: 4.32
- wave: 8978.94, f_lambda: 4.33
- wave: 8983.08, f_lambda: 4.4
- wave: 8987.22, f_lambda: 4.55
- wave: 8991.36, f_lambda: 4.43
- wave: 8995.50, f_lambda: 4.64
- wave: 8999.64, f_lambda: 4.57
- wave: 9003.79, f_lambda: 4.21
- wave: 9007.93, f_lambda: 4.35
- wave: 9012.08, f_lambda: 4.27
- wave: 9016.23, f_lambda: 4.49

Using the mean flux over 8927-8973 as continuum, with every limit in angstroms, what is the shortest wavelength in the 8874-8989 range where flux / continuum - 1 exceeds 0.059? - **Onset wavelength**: 8876.16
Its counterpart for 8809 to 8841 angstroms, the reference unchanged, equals 8811.00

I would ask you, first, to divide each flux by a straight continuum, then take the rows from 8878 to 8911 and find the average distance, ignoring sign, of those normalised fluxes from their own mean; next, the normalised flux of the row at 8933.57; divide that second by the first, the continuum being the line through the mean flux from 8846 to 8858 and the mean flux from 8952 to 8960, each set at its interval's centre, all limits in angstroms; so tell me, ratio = 34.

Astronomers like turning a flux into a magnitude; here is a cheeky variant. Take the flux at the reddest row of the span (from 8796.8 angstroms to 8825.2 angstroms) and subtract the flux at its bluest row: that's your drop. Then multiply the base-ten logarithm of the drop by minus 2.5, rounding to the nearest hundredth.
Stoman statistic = 1.80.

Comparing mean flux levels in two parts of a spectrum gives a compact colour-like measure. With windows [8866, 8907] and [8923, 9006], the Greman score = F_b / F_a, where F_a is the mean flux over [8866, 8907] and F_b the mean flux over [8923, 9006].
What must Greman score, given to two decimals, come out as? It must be 0.95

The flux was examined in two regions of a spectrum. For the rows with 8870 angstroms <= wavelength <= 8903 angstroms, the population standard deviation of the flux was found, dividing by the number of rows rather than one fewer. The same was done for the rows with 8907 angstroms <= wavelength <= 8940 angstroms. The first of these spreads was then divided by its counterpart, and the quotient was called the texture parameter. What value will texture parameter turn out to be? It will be 1.3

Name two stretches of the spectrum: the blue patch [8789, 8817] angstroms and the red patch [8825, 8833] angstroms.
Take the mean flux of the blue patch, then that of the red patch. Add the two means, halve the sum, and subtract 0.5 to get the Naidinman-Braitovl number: 4.53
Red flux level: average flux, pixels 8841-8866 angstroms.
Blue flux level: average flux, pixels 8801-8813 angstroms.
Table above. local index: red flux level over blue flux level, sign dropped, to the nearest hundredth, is 0.96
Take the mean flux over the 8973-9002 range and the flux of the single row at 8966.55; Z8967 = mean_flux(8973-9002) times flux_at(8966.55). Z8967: 19.7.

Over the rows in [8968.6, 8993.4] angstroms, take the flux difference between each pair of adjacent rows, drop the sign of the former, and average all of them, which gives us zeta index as 0.11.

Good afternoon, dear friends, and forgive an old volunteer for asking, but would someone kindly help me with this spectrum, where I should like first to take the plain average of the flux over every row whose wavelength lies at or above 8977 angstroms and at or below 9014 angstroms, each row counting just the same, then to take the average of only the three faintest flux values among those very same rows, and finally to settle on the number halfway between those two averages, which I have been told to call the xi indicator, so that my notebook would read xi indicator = 4.34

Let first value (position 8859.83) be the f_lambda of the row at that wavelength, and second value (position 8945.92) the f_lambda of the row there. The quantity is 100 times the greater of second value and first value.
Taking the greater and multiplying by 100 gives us 478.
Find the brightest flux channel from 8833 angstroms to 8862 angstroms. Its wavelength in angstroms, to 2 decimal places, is 8835.38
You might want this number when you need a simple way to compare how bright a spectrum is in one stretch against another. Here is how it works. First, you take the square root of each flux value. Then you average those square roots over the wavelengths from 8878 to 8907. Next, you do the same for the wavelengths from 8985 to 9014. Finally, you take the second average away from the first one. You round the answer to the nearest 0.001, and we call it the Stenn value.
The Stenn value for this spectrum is 0.025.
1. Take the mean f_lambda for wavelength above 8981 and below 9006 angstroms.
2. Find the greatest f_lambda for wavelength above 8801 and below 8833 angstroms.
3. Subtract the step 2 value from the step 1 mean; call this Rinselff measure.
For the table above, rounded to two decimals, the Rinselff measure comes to -0.74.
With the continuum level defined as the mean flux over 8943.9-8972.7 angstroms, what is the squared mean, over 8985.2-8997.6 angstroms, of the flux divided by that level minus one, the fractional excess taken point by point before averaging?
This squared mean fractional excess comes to 0.0032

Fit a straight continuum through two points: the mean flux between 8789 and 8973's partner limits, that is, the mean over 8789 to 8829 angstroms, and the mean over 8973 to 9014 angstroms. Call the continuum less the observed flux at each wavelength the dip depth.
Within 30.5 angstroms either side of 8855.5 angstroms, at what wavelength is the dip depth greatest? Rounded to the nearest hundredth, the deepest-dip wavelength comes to 8872.07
